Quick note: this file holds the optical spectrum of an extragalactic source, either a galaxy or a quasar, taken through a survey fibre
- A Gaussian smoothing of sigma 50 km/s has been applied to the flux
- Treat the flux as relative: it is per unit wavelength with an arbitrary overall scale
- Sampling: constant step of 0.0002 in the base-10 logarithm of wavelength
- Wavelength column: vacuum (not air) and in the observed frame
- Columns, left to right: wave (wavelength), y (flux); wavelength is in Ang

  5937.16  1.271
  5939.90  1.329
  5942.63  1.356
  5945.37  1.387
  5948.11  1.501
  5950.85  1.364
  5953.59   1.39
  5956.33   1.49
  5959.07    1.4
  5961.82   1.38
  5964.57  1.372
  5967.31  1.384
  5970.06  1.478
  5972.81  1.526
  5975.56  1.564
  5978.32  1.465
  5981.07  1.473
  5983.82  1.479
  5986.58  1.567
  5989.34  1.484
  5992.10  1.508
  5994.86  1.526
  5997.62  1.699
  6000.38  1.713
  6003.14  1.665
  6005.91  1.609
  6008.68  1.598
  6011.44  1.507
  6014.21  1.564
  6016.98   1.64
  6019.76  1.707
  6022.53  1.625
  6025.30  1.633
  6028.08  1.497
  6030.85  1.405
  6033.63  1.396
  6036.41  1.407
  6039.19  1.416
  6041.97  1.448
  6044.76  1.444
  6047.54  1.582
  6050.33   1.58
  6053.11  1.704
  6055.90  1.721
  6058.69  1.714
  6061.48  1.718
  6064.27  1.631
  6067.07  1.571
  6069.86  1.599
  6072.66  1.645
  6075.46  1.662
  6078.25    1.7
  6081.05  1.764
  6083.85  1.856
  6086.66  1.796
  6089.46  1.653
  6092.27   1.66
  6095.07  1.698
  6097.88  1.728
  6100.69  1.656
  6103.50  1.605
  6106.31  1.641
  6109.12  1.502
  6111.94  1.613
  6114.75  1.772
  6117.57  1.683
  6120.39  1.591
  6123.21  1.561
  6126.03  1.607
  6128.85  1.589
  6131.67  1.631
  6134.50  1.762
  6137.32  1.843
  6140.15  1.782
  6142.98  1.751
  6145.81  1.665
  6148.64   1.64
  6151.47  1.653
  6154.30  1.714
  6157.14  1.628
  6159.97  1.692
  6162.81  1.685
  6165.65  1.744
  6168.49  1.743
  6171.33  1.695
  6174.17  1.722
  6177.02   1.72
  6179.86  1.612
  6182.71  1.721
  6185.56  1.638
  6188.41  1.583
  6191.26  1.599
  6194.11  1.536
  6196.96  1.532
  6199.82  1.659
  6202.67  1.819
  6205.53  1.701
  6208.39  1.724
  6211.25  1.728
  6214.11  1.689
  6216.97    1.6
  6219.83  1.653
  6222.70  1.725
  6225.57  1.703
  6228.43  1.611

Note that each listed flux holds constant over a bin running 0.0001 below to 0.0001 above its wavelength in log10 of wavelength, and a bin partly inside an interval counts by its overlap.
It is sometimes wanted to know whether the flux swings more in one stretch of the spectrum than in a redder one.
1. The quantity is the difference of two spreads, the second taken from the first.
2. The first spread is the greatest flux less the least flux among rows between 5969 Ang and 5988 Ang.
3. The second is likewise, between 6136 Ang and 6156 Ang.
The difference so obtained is -0.10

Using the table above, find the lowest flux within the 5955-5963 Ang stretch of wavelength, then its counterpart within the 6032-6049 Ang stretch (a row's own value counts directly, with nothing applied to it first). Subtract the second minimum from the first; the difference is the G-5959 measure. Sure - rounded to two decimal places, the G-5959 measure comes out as -0.02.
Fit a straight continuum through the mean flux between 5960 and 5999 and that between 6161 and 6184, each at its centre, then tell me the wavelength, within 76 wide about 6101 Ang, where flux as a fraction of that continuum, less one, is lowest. 6109.12 Ang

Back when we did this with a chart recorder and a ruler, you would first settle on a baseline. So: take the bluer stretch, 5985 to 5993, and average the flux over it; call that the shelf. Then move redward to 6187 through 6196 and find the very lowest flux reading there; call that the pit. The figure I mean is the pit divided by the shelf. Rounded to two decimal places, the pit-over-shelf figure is 1.01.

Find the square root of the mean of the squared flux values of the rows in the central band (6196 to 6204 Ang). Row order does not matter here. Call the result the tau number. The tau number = 1.67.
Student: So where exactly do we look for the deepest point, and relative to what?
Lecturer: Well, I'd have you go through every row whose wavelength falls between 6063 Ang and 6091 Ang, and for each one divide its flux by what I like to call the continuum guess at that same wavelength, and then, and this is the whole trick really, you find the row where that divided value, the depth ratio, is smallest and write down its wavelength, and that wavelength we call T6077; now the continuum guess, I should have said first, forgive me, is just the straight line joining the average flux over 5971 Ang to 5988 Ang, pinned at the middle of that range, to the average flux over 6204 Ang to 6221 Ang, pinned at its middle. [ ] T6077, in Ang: 6067.07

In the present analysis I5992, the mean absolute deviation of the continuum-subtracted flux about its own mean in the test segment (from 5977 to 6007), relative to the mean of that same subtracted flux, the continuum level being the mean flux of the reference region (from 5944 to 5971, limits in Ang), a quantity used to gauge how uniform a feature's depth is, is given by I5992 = 0.54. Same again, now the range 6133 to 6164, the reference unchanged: 0.18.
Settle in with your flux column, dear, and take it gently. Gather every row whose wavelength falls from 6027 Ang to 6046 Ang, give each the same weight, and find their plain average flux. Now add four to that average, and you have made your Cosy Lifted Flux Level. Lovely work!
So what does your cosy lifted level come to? 5.43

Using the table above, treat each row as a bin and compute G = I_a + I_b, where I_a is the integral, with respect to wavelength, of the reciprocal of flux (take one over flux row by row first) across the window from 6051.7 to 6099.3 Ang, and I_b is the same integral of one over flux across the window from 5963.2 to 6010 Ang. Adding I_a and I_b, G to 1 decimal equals 58.7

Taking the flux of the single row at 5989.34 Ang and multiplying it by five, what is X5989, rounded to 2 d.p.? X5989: 7.42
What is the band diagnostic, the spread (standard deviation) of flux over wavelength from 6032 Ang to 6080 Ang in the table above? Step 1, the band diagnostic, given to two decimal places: 0.12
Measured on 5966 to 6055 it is 0.10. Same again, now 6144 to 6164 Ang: 0.03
